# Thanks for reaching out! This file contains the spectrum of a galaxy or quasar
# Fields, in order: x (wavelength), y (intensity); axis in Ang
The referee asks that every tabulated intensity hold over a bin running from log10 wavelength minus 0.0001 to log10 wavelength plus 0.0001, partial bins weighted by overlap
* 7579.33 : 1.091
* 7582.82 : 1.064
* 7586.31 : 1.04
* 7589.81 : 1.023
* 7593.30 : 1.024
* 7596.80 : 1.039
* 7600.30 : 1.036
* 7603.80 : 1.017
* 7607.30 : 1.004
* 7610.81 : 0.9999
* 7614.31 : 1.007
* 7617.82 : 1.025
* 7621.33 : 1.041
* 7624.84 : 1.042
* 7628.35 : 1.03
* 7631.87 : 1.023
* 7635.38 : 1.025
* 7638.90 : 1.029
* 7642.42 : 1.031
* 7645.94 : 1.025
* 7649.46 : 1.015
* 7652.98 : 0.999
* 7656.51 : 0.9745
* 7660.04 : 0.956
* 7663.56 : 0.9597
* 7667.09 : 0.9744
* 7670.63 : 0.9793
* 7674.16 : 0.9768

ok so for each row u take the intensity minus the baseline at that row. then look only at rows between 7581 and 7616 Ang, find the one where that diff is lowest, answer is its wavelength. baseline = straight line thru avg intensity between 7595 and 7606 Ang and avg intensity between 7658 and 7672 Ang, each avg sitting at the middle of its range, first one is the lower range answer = 7610.81 Ang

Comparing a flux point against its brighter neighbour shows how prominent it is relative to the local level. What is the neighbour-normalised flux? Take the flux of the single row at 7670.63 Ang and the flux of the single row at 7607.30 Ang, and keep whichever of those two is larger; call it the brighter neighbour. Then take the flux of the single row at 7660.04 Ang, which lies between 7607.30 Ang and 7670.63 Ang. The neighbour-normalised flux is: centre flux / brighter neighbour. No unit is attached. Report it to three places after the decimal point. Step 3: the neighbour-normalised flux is 0.952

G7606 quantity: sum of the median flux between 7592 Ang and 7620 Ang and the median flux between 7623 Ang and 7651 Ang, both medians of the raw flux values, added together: 2.05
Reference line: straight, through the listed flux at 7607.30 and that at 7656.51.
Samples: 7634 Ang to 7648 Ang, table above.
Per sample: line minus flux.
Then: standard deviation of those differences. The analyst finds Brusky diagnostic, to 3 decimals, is 0.004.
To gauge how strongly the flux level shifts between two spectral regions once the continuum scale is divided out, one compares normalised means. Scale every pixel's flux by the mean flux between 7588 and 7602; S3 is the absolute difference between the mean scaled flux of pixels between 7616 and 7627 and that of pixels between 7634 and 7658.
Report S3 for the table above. 0.021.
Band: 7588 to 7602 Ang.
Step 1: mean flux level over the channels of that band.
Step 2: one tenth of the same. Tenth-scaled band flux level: 0.103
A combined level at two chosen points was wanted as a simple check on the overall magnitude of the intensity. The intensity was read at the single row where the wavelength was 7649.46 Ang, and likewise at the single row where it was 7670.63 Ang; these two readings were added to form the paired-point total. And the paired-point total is 1.99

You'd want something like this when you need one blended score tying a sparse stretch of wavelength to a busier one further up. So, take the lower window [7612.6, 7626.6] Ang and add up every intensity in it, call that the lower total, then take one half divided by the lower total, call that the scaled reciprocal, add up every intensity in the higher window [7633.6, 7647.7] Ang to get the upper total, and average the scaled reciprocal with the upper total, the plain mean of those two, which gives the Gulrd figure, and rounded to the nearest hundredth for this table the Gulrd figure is 2.12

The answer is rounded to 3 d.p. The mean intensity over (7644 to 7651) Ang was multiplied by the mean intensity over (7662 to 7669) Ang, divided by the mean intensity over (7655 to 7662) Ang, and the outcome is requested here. 1.022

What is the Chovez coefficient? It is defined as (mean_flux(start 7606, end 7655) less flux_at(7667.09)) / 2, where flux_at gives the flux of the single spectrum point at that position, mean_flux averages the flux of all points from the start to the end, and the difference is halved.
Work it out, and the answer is 0.023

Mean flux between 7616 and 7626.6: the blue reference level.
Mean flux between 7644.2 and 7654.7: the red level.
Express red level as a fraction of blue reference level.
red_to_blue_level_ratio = 0.98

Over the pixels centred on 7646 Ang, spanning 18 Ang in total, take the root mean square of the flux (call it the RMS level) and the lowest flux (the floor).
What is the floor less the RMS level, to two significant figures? -0.021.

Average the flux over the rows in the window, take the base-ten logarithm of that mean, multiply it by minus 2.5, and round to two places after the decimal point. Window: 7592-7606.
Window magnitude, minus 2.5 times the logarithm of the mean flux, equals -0.03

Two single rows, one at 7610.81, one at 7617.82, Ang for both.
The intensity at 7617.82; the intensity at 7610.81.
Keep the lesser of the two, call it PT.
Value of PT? 1.00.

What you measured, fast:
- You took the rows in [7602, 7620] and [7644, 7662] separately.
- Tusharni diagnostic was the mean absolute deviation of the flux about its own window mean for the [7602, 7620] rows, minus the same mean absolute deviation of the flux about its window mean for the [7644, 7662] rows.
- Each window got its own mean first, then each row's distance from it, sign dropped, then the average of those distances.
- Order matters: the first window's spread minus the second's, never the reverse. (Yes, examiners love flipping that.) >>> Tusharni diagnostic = -0.015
